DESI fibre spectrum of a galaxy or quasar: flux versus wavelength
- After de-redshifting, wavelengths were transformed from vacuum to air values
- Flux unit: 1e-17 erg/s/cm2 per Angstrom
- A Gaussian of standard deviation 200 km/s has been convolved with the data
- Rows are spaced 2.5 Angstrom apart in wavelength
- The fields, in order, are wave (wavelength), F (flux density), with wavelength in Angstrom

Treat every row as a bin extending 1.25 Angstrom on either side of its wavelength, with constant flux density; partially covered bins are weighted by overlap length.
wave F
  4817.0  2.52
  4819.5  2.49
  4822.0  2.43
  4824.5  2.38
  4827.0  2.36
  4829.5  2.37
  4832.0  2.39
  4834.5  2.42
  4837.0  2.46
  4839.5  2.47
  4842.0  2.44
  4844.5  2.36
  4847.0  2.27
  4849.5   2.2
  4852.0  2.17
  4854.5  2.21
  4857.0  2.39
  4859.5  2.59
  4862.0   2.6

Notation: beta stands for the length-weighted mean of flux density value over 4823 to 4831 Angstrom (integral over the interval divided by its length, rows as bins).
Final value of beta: 2.37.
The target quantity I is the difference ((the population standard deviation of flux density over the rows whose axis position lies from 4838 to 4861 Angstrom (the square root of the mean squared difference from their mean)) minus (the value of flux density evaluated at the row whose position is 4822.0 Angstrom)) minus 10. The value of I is -12.3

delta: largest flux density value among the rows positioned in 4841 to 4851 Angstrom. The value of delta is 2.44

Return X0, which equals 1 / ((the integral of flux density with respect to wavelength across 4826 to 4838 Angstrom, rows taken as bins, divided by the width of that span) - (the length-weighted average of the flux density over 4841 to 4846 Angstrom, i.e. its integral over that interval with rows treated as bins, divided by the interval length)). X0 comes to 124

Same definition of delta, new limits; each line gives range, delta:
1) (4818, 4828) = 2.49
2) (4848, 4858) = 2.39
